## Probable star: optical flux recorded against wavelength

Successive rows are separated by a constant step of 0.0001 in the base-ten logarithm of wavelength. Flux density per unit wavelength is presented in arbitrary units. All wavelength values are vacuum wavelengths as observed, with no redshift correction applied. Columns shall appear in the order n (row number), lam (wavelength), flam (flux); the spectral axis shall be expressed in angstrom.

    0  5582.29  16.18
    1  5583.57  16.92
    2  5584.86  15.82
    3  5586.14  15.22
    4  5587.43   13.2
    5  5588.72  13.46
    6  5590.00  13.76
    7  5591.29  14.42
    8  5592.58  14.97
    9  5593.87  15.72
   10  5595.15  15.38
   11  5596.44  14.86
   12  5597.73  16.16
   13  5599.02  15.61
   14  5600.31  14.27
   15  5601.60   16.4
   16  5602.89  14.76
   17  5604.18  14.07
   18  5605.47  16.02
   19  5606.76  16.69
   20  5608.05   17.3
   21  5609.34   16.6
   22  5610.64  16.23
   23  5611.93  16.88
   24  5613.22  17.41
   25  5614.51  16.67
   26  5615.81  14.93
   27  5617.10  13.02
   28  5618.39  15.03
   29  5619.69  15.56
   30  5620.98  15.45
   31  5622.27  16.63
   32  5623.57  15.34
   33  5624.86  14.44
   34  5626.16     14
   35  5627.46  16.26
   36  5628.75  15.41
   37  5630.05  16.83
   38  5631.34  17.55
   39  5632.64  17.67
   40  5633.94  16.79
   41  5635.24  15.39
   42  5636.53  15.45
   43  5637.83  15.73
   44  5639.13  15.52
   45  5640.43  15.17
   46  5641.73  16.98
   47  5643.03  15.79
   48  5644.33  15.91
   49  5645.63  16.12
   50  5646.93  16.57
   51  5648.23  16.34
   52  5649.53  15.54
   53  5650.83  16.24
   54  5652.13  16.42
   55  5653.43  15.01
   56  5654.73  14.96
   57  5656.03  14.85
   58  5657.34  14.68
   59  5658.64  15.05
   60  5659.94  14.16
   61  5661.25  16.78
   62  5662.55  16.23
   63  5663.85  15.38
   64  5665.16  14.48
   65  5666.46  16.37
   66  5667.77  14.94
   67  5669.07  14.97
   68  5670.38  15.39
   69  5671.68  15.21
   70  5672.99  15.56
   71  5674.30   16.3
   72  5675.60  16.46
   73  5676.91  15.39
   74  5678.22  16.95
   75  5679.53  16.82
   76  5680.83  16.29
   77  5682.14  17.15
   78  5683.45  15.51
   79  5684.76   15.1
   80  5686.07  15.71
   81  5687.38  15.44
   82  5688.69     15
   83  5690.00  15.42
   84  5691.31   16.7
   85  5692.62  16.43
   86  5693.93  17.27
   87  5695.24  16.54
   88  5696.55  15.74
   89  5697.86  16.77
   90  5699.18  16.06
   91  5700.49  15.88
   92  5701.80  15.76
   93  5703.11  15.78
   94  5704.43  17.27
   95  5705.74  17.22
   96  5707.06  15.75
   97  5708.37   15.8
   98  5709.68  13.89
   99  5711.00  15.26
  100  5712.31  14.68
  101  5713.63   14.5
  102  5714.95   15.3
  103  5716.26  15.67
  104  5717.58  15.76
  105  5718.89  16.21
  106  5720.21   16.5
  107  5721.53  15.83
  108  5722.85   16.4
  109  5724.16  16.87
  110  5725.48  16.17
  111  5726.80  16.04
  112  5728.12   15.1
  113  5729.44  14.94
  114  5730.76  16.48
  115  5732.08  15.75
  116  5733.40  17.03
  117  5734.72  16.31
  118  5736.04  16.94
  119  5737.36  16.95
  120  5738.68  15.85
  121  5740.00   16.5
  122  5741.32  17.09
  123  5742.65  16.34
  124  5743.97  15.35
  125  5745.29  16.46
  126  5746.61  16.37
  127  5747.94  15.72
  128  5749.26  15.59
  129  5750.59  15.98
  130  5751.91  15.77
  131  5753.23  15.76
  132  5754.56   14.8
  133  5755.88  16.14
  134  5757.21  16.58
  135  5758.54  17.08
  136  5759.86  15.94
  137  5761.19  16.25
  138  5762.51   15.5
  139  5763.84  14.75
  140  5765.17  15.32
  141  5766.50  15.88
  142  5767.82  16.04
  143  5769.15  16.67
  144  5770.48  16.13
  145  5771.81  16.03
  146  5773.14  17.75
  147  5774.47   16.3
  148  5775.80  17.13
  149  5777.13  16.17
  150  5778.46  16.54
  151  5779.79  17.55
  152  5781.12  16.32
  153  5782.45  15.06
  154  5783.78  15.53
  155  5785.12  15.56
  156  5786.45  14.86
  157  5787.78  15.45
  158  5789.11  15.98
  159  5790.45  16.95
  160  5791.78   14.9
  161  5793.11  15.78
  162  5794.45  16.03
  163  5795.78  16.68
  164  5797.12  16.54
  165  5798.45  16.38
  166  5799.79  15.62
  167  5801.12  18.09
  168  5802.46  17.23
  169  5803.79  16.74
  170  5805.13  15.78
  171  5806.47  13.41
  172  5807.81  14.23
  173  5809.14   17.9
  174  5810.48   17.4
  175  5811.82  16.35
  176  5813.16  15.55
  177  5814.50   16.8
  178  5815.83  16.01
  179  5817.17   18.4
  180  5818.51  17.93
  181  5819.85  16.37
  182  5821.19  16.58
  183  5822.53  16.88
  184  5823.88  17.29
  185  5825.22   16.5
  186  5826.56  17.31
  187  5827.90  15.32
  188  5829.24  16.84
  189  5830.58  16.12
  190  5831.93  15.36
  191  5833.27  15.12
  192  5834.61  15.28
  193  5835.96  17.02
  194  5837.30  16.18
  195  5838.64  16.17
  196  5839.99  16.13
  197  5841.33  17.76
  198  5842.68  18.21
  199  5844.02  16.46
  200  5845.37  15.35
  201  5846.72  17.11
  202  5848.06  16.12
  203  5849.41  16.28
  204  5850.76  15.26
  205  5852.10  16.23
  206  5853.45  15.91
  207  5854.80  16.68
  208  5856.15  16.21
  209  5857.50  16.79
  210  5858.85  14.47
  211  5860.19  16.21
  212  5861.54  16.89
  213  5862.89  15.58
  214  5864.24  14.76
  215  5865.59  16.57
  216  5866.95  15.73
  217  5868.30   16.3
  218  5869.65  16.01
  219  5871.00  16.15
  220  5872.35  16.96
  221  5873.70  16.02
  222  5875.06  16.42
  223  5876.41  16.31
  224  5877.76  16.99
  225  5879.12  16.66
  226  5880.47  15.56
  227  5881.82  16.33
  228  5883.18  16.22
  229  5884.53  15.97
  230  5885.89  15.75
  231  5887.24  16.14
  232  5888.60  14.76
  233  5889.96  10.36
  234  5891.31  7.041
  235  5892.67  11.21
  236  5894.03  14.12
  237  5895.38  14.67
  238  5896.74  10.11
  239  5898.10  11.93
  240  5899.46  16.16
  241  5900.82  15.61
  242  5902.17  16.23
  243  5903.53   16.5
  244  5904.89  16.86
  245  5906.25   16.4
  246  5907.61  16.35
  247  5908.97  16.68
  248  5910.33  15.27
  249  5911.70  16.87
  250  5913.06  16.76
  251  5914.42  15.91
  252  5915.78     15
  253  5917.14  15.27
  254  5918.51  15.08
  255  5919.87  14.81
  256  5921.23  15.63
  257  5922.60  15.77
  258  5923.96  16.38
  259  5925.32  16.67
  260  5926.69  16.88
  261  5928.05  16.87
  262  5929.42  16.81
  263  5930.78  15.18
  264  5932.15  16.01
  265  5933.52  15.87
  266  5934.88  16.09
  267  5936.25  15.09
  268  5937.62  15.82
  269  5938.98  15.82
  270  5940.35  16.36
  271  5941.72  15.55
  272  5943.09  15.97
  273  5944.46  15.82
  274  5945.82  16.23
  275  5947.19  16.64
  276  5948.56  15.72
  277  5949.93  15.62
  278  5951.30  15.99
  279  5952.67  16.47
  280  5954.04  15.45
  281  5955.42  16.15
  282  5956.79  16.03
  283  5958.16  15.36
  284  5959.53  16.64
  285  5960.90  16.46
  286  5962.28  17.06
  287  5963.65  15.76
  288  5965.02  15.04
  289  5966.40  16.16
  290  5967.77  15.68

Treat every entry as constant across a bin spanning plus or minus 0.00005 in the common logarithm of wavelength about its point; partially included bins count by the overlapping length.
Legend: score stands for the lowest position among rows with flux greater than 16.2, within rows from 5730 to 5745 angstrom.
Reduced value 5730.76 angstrom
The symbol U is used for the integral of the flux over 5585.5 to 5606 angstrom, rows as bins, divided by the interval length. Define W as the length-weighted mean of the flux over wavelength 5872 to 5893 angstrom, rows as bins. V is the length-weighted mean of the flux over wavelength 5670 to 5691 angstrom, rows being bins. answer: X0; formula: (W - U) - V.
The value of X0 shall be -15.8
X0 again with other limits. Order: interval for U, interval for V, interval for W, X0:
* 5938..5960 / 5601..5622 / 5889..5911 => -17.7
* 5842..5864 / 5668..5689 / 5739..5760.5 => -15.9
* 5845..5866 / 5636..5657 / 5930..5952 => -15.9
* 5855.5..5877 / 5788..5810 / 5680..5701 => -16.1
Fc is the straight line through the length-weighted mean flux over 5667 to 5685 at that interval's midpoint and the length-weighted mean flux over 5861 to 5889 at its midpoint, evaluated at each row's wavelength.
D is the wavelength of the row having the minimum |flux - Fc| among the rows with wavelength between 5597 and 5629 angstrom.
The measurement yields 5599.02 angstrom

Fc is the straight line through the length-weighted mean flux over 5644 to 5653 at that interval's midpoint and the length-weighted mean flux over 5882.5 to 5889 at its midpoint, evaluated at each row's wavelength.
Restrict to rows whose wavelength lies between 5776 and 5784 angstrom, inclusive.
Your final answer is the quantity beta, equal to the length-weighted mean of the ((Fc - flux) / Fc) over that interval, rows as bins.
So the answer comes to -0.020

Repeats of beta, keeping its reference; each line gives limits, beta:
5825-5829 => -0.033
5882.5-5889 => 0.000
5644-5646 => 0.009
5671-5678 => 0.016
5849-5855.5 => -0.013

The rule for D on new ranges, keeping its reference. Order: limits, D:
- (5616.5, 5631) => 5619.69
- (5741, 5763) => 5750.59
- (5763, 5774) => 5771.81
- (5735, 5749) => 5738.68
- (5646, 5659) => 5649.53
